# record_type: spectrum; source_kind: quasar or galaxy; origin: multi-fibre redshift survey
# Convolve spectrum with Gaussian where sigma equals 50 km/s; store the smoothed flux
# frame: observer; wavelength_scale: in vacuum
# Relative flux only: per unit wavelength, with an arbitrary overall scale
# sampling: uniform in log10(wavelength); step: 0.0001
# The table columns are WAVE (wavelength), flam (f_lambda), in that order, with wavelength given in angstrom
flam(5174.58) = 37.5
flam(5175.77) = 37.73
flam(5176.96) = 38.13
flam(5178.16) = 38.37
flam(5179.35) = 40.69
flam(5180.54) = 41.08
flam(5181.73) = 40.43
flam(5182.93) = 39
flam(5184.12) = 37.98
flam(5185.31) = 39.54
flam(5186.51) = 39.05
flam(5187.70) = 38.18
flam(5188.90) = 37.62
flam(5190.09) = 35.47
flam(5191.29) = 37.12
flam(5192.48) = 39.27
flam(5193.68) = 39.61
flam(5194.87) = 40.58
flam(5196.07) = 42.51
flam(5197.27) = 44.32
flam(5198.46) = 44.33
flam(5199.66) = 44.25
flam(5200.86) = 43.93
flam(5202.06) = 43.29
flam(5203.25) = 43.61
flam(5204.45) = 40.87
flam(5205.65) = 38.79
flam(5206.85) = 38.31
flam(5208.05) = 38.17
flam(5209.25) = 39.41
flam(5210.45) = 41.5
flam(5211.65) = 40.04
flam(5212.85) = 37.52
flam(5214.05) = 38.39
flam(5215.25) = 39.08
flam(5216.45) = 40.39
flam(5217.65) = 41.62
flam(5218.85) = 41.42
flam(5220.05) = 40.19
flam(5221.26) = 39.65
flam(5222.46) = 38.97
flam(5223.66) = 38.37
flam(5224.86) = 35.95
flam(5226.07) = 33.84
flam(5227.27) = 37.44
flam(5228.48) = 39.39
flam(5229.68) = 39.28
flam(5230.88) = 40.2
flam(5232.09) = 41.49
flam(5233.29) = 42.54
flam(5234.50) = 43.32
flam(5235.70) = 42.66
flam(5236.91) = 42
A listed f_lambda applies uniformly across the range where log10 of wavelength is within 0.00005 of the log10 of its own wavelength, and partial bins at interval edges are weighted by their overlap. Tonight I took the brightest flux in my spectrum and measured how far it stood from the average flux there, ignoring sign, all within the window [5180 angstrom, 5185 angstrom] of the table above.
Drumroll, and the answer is 1.5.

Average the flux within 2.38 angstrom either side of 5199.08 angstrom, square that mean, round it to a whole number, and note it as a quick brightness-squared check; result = 1954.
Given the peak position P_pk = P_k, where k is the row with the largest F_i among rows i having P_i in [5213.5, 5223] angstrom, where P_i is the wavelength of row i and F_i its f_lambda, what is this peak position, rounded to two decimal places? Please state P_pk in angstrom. 5217.65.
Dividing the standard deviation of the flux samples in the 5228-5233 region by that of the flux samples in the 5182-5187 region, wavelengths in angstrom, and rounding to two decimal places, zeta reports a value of 1.56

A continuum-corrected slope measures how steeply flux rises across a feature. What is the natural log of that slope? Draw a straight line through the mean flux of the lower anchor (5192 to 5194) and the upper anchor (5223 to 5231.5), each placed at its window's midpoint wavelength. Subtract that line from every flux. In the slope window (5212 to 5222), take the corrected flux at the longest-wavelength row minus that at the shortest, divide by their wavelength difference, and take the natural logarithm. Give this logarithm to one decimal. -1.2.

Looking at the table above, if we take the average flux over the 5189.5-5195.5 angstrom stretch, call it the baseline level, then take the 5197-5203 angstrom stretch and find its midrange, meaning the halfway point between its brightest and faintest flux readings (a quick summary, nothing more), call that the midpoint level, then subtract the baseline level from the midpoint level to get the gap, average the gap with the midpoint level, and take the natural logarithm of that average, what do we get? 3.20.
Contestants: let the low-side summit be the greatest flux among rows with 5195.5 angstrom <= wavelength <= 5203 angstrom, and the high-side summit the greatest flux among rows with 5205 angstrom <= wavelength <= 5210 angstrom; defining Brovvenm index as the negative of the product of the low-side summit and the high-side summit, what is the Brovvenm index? -1747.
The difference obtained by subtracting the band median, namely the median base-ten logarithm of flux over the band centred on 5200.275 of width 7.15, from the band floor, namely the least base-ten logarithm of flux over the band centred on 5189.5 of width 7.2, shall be -0.09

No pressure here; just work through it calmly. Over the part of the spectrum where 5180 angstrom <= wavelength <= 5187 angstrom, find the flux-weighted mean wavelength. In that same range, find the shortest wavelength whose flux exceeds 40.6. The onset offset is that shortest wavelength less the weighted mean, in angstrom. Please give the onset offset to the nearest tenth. -2.9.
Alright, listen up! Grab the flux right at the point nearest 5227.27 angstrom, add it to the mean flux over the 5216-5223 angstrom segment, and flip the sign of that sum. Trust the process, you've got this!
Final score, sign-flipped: -77.8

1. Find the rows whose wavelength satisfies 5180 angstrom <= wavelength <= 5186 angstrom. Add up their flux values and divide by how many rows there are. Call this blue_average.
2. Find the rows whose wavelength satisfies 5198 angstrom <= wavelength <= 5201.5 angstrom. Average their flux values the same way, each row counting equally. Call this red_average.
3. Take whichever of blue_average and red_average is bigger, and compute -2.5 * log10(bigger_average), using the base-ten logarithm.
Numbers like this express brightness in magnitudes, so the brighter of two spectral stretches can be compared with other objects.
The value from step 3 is -4.11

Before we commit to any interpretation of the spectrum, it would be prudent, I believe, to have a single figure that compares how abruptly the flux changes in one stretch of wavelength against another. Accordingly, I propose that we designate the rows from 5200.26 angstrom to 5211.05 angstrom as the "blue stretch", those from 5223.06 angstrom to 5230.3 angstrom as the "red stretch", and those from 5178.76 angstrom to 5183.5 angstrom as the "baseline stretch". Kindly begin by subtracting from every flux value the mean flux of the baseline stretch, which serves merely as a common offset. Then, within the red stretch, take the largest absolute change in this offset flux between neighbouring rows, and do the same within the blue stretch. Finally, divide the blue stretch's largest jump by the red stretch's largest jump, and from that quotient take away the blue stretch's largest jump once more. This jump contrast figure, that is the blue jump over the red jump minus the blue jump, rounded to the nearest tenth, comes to -2.0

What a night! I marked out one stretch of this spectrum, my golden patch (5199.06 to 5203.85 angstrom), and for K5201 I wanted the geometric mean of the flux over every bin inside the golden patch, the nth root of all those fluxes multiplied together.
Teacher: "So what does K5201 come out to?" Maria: 43.8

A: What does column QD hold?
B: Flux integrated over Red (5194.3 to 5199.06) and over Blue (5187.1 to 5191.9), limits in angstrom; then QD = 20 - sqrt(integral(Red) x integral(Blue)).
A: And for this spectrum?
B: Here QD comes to -170.9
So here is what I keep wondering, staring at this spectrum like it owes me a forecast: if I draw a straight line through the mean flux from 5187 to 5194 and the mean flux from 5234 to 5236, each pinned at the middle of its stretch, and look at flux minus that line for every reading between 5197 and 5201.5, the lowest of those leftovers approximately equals 4.9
